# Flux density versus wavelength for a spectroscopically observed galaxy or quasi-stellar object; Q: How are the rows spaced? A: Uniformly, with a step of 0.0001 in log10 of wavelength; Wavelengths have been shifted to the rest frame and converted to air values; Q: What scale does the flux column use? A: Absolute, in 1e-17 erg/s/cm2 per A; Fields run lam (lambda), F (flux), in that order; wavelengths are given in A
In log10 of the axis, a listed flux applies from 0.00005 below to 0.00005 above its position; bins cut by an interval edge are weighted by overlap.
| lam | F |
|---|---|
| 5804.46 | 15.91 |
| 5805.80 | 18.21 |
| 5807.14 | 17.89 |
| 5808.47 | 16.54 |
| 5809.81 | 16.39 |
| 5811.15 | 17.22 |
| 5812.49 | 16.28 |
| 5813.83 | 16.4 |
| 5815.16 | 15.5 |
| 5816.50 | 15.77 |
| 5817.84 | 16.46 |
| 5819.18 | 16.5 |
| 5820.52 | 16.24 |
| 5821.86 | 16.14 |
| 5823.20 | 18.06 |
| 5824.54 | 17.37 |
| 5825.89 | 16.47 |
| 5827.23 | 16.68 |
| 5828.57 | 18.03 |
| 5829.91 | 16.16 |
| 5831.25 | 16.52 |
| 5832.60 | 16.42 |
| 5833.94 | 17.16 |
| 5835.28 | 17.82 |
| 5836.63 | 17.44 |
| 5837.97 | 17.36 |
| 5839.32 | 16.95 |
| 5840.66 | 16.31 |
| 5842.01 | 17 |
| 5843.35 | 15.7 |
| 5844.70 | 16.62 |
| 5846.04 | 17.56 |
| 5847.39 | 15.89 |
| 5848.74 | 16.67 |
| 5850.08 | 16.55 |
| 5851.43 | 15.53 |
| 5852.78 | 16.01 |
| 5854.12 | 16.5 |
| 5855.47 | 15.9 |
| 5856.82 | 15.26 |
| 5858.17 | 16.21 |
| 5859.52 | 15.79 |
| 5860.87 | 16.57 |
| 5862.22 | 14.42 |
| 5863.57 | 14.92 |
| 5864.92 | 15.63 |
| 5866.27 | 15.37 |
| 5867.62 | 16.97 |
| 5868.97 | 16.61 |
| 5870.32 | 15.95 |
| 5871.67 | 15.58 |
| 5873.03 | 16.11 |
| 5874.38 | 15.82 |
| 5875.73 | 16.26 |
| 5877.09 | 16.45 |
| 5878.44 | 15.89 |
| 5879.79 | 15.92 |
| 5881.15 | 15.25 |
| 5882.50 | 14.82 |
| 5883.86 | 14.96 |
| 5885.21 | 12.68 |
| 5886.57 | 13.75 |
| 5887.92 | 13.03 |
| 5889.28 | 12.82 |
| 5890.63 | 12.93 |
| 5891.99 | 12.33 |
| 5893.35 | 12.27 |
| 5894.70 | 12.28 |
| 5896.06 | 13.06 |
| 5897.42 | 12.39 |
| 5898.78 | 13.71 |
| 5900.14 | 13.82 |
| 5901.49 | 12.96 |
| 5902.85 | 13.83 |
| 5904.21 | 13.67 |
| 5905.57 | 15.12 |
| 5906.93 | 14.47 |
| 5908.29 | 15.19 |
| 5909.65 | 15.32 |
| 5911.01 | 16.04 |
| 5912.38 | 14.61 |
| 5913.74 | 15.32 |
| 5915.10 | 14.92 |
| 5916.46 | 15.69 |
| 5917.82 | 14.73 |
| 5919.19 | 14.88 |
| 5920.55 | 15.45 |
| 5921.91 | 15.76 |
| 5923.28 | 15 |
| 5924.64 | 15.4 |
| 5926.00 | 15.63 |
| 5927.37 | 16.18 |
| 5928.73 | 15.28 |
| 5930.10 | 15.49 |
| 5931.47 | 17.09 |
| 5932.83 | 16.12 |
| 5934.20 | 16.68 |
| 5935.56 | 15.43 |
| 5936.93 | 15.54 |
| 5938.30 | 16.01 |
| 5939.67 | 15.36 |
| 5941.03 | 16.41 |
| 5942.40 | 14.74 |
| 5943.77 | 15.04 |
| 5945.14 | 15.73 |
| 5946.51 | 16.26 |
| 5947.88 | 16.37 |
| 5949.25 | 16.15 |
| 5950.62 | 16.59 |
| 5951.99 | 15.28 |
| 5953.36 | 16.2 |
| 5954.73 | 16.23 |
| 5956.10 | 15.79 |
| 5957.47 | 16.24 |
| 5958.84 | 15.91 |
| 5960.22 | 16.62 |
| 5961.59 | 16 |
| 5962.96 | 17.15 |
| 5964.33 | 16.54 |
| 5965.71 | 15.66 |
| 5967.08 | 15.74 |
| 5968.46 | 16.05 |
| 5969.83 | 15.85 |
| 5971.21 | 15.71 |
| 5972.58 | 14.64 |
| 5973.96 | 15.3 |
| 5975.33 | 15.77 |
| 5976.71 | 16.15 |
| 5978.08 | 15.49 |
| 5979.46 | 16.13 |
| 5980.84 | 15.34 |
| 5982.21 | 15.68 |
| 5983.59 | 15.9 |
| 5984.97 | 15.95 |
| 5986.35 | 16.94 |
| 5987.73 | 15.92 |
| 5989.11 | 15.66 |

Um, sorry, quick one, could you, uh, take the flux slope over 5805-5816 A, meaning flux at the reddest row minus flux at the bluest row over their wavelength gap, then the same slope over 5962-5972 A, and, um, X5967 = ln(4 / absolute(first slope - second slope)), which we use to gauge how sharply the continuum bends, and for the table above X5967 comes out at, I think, 3.5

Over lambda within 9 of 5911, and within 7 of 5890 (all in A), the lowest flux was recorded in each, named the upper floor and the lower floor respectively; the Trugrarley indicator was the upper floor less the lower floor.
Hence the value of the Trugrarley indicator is 1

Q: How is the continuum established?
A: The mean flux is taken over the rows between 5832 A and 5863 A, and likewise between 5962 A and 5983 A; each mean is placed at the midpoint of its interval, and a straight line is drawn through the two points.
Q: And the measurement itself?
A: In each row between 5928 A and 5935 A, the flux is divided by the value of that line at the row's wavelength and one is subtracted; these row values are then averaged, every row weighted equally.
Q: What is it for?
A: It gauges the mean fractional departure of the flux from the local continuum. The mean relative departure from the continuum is 0.01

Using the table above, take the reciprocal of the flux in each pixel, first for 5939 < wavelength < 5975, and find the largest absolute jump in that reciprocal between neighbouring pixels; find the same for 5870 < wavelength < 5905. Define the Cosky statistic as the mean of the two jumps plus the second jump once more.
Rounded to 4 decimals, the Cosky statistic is 0.0215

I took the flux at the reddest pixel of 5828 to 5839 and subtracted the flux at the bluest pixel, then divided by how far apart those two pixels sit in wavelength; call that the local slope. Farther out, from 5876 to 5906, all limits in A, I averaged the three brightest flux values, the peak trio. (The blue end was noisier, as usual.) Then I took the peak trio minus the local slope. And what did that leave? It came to 16.2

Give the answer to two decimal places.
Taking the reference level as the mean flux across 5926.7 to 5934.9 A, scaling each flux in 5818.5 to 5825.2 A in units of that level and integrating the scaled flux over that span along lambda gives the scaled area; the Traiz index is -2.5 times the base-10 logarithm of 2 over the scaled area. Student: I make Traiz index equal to 1.36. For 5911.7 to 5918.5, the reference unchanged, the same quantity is 1.25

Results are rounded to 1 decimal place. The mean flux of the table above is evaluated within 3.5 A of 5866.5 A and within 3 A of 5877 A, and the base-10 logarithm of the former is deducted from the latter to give 14.9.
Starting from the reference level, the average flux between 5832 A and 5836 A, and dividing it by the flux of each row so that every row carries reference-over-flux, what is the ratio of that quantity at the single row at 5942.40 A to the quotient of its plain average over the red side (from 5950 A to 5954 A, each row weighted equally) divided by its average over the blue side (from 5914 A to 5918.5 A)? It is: 1.23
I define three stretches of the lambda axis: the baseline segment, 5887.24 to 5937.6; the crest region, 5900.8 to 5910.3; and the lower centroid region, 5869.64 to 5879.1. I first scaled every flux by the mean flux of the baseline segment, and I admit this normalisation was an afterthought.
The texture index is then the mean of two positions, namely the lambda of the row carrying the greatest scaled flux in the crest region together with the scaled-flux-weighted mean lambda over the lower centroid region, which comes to 5892.0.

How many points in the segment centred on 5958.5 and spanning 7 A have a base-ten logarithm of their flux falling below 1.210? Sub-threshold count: 3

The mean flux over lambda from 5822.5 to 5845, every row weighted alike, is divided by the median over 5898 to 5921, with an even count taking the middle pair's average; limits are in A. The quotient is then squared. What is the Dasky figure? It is 1.3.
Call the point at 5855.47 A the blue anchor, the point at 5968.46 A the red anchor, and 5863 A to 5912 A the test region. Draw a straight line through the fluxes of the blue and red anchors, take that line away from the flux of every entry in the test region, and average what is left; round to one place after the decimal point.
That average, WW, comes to -1.4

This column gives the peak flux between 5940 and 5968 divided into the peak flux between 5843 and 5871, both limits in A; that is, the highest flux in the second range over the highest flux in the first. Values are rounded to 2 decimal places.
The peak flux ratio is 1.02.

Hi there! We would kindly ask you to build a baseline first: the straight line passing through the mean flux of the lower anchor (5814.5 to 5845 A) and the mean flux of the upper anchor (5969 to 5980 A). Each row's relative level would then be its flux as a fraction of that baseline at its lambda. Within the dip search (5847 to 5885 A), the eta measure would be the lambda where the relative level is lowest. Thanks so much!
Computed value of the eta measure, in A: 5862.22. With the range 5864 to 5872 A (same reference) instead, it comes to 5866.27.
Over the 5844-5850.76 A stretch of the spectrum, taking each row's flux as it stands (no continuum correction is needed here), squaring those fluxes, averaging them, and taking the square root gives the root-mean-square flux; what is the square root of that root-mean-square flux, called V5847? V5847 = 4.08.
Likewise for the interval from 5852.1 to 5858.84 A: 4.00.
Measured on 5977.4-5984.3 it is 3.96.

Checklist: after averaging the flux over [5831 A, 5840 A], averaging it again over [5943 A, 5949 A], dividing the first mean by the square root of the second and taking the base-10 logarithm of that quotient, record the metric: 0.63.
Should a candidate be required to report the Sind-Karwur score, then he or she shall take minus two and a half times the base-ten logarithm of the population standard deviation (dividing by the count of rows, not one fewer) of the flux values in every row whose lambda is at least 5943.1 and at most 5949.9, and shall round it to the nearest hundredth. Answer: 0.78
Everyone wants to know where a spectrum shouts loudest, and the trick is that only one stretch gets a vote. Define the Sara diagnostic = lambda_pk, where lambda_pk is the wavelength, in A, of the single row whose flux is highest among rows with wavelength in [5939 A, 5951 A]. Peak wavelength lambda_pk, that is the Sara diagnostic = 5950.62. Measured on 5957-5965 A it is 5962.96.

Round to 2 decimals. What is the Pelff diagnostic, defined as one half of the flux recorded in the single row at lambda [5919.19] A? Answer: 7.44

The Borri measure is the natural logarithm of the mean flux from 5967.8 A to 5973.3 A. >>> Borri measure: 2.74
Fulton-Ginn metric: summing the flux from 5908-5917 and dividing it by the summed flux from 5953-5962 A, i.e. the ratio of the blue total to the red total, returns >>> 0.95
